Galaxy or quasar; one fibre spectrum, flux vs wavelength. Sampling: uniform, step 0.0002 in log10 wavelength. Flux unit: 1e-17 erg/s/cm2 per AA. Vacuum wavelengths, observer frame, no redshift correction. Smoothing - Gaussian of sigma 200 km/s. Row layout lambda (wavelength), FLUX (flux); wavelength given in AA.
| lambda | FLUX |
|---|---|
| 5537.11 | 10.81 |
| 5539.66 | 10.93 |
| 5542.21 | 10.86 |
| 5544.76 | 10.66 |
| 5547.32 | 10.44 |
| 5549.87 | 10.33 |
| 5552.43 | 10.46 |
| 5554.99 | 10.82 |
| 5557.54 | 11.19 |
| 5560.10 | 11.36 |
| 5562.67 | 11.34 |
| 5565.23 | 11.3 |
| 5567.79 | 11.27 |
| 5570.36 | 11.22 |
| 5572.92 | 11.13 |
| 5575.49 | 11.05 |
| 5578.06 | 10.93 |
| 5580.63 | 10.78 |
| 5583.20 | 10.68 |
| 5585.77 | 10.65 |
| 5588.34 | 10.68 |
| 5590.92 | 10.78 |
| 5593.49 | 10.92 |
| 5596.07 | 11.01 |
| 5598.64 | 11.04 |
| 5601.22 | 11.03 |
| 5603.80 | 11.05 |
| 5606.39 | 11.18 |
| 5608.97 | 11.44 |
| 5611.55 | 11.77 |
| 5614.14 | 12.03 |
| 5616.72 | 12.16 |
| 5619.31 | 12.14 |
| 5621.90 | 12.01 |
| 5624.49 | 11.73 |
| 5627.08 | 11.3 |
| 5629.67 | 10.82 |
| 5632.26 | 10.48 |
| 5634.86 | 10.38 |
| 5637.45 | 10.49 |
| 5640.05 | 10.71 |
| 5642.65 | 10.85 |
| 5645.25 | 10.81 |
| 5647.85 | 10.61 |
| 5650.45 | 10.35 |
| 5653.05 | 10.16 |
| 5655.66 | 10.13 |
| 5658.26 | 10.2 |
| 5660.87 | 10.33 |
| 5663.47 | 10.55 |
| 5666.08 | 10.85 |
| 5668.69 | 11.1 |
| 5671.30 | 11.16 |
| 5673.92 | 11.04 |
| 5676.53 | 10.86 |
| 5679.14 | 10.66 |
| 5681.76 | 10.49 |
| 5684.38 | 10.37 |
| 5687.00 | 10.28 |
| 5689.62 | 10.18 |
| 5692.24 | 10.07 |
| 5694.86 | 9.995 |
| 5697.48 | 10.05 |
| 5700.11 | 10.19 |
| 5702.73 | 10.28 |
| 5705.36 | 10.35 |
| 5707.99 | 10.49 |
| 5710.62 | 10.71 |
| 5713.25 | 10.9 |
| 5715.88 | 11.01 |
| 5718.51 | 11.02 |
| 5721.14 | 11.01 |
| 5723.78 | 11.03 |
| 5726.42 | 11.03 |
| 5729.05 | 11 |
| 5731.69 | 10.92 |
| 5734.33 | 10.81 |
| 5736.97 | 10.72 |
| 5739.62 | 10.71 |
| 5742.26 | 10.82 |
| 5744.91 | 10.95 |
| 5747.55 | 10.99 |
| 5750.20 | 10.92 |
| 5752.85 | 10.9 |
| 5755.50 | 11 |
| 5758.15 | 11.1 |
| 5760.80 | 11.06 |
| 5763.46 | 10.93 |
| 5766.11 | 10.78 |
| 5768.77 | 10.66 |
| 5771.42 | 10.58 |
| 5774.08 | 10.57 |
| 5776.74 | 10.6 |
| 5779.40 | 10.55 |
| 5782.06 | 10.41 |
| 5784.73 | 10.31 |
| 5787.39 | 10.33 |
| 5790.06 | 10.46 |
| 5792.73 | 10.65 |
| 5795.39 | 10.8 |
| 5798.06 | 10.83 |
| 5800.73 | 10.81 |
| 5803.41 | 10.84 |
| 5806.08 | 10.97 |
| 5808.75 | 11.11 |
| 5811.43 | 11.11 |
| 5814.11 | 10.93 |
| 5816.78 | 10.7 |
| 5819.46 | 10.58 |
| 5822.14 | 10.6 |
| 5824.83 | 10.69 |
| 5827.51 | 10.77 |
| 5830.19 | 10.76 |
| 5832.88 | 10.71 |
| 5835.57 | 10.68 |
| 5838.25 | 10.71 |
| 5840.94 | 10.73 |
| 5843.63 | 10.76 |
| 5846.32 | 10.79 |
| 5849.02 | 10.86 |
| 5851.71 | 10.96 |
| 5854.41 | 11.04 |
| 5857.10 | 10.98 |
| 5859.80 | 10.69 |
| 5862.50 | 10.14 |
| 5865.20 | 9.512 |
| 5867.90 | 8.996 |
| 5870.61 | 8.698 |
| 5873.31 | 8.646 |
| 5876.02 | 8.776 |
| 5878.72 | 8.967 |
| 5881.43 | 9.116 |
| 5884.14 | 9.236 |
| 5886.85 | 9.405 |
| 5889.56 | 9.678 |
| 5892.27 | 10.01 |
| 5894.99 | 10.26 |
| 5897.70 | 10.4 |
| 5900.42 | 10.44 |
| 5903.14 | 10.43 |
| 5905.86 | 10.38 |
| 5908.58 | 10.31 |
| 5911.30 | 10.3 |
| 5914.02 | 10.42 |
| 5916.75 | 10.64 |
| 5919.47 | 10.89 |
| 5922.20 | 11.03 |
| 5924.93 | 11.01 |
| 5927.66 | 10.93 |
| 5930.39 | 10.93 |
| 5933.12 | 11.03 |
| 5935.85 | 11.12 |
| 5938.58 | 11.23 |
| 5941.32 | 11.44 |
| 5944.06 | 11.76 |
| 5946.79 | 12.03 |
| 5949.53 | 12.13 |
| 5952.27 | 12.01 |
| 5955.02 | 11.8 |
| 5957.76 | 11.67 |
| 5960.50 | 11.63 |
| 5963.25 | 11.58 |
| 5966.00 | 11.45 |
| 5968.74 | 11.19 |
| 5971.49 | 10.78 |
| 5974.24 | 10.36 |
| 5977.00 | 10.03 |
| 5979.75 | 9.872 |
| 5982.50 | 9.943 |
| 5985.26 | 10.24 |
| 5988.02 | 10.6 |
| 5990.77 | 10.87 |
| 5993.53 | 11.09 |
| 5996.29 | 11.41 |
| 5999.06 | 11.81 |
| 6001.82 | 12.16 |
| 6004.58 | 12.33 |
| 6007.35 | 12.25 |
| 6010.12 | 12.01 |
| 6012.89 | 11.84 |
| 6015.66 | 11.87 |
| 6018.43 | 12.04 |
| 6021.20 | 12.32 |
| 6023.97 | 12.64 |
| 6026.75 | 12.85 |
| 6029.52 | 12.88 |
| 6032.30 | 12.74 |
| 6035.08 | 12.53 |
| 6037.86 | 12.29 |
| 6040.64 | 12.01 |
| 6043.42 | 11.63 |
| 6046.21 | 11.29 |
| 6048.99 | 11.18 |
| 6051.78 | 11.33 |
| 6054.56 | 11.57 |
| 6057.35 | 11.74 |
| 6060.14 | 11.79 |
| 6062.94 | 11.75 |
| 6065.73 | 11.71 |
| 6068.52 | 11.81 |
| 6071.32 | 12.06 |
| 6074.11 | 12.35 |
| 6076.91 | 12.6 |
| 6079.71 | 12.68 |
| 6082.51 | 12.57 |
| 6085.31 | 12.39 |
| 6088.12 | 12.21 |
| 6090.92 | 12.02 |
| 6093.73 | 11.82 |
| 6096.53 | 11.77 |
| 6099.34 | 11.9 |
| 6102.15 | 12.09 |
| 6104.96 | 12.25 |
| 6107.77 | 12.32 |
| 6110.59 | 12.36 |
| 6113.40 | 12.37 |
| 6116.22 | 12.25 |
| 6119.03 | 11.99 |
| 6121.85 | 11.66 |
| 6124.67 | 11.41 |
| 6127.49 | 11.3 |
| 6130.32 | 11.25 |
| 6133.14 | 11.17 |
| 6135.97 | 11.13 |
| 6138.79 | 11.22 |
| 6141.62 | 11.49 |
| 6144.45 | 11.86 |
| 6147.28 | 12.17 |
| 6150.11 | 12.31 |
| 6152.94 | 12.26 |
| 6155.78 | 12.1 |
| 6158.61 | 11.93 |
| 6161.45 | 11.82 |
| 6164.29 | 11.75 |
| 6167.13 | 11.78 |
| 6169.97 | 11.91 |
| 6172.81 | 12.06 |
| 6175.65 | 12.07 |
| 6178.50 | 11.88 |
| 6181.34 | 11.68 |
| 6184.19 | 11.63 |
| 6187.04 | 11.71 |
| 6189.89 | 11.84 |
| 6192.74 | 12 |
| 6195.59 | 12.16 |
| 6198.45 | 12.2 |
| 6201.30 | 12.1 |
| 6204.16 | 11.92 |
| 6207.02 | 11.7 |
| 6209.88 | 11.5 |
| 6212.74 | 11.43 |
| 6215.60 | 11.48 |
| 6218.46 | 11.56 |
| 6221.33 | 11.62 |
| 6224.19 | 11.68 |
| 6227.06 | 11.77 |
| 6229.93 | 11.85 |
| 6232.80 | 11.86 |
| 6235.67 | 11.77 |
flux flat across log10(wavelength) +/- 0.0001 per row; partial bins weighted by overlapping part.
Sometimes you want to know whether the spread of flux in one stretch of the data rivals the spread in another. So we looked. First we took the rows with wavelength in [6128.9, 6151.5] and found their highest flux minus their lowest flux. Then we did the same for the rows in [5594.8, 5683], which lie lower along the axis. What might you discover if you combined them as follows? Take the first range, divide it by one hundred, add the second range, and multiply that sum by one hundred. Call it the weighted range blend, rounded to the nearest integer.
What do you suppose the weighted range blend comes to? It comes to 204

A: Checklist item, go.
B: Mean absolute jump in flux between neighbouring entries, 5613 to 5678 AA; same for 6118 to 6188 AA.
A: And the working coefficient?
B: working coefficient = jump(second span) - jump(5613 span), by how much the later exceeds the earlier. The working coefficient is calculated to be -0.041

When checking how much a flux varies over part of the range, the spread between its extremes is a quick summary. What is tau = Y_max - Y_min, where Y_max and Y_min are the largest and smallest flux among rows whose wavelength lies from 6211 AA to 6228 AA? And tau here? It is 0.34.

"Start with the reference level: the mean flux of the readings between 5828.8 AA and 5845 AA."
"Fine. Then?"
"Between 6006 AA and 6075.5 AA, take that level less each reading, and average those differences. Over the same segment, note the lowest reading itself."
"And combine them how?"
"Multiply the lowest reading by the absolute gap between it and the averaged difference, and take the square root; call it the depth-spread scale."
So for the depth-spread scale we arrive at 11.8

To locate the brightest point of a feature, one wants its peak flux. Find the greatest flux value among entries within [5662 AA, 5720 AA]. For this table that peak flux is 11.16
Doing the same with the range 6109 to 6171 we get 12.37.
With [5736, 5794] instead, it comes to 11.1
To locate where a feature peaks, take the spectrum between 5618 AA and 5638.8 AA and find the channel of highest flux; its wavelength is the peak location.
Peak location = 5619.31 AA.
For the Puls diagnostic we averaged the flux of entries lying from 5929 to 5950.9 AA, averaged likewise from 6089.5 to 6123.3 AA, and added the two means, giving 23.5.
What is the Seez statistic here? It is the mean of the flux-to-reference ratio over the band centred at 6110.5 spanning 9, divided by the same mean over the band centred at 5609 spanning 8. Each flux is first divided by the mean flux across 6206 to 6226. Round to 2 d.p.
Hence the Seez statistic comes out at 1.08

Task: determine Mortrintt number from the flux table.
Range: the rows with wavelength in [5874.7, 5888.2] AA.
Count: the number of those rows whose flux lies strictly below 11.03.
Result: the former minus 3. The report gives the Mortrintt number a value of 2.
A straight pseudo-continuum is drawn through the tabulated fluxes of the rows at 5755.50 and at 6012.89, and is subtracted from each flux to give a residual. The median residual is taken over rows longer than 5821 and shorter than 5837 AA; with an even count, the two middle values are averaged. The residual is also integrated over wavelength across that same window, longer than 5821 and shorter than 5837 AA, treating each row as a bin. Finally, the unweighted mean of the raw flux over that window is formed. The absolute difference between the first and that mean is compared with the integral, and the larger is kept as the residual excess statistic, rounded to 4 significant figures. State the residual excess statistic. 11.24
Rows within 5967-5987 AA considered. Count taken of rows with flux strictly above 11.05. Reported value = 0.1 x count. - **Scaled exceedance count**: 0.10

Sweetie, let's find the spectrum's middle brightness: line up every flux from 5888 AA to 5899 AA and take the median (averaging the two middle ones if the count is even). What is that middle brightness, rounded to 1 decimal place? 10.1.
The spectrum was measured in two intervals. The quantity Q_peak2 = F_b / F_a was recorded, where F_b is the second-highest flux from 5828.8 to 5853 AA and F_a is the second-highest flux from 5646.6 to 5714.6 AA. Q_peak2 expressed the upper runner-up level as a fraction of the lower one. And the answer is 0.98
